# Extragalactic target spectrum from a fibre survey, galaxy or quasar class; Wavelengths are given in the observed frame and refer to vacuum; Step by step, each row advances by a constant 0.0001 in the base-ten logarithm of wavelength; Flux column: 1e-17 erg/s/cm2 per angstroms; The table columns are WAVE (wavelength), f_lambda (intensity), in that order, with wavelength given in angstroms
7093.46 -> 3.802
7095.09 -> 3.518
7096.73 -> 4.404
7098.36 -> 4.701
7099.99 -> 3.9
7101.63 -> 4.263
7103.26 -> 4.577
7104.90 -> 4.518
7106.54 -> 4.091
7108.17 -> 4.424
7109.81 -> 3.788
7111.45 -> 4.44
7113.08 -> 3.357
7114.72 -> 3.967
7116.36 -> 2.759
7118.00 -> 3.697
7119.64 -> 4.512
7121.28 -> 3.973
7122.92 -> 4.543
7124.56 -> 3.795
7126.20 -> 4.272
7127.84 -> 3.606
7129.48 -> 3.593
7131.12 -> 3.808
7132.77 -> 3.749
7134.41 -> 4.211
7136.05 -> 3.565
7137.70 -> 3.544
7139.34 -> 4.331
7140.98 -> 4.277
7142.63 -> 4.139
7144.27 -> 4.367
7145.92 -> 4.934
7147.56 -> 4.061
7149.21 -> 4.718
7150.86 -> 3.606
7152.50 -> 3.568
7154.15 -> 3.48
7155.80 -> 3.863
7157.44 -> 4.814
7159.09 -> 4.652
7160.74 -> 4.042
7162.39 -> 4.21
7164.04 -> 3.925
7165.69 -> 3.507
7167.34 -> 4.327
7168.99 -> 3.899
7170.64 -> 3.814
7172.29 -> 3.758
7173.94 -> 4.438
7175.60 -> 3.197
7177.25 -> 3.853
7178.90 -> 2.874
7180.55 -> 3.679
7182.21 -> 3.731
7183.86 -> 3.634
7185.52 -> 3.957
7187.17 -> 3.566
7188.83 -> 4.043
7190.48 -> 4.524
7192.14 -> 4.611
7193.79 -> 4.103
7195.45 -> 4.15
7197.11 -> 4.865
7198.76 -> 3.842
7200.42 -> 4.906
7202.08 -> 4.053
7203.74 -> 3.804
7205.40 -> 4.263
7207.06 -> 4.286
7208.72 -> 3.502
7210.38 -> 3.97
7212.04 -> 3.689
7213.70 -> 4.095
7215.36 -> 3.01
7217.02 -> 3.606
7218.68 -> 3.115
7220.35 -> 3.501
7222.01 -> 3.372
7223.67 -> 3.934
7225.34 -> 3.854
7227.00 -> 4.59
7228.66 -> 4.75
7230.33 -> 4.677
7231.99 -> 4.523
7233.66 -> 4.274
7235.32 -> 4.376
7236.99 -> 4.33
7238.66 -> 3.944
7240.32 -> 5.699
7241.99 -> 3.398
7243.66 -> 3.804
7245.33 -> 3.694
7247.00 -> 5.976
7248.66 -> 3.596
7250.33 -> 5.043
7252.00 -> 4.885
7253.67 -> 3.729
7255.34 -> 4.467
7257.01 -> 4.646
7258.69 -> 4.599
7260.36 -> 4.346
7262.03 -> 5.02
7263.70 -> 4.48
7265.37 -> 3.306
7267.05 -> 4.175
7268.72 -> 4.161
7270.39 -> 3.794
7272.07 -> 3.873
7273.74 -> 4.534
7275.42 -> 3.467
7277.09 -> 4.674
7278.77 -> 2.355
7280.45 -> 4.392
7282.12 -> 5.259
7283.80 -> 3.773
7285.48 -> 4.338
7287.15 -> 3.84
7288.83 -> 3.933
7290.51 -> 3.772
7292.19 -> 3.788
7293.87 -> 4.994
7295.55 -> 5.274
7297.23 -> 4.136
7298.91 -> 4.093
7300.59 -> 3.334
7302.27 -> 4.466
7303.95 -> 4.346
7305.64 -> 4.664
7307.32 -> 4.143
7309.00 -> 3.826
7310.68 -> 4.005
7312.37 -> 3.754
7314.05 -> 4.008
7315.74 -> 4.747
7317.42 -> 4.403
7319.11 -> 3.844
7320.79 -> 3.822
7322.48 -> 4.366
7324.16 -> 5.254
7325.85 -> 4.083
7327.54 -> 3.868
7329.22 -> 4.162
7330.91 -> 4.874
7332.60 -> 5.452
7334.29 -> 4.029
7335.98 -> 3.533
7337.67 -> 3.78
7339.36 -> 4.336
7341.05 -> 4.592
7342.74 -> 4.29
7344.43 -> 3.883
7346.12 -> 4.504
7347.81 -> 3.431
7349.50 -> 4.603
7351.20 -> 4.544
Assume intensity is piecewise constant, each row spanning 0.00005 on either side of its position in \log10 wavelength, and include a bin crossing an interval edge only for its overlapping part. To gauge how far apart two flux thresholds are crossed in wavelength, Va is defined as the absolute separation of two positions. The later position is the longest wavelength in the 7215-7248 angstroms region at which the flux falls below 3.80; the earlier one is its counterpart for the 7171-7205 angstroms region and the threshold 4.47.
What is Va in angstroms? 41.6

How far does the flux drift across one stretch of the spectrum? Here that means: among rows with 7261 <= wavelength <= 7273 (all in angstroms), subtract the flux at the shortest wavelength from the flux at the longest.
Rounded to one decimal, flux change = -1.1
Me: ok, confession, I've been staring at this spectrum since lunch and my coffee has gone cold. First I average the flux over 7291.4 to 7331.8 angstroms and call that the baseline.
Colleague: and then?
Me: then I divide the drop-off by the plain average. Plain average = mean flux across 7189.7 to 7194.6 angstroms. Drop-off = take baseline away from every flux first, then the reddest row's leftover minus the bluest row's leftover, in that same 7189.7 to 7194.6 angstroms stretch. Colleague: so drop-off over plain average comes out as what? -0.10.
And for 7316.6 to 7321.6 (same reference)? -0.14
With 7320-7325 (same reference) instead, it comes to 0.32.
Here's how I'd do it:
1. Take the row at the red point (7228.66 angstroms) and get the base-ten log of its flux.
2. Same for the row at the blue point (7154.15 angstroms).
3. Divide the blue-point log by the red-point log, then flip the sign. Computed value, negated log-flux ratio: -0.80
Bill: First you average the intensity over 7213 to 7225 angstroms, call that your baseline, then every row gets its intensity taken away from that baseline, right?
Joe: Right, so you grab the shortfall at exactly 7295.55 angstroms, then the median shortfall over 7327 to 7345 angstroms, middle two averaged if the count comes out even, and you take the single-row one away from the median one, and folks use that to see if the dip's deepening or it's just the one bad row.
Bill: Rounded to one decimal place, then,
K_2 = 1.1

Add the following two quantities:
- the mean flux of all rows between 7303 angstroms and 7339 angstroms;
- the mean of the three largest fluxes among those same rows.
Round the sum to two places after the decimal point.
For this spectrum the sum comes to 9.43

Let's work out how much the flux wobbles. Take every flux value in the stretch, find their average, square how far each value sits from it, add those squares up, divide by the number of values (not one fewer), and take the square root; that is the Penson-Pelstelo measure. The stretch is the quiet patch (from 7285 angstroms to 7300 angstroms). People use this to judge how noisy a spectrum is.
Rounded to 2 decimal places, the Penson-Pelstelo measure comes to 0.51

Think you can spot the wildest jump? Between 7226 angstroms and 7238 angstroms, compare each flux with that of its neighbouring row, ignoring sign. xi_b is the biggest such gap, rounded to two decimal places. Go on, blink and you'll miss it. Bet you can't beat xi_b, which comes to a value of 0.25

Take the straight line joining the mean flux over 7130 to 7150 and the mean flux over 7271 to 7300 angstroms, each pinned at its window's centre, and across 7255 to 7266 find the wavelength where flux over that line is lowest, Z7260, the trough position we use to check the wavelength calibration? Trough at 7265.37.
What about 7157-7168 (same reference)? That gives 7165.69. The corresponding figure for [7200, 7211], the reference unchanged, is 7208.72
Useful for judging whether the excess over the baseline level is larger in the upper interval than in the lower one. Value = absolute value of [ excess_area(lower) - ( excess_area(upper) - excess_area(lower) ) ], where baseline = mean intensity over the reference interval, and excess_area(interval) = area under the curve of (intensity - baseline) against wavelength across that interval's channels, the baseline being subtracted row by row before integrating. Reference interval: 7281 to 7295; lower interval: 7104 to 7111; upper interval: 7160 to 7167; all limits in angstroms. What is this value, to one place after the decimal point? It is 1.8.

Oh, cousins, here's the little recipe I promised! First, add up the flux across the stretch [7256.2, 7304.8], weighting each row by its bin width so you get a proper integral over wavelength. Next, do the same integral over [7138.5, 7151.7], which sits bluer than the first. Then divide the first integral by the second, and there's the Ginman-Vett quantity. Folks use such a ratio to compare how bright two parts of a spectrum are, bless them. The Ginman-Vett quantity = 3.6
